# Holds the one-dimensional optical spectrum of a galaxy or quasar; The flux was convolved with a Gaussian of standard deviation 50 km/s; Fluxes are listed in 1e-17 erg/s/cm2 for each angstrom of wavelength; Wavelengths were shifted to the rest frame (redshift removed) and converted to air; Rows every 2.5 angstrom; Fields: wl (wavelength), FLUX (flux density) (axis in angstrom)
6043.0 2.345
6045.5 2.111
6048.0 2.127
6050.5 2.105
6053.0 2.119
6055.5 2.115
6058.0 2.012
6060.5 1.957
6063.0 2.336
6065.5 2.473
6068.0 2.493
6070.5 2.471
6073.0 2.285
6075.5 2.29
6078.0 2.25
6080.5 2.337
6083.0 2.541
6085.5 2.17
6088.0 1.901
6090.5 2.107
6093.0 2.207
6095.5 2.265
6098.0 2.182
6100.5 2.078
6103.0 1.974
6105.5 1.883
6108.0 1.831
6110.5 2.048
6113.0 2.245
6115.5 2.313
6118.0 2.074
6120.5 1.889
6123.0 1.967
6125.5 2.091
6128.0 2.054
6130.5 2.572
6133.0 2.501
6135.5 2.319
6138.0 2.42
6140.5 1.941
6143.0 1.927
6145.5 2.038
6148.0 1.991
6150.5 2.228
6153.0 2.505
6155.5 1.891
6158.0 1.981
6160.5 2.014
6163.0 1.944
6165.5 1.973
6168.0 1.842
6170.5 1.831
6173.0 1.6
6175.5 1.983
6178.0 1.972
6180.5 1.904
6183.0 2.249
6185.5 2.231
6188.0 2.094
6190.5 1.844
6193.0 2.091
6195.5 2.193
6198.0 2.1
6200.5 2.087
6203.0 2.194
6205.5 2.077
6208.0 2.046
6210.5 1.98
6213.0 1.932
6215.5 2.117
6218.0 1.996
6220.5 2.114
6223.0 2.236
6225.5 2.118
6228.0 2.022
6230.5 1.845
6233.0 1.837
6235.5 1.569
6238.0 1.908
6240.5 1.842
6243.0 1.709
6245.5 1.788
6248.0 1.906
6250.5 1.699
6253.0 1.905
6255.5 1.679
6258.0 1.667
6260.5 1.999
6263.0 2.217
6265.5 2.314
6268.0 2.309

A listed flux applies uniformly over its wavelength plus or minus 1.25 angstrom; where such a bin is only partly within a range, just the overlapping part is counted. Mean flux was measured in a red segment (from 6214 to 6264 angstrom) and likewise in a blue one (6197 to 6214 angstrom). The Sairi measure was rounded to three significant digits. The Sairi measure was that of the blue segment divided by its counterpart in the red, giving 1.08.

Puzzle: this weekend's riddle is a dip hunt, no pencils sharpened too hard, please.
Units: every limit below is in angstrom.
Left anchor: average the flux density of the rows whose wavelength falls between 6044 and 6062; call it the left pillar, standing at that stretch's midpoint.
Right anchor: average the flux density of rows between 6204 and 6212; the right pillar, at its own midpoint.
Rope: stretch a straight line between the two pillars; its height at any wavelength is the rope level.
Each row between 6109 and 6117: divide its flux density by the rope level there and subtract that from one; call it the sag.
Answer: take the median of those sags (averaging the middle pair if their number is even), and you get -0.09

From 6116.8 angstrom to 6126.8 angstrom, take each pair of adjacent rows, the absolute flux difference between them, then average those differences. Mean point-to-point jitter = 0.13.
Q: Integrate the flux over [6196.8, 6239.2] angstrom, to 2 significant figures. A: 85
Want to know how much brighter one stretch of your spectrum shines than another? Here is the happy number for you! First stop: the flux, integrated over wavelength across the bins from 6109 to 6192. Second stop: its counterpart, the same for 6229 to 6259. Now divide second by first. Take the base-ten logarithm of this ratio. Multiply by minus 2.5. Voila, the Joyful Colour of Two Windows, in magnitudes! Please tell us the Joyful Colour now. 1.3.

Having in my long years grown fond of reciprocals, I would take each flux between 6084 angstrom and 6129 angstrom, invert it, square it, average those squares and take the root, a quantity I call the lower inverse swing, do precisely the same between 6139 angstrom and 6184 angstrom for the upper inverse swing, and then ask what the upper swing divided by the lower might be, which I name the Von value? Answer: 1.05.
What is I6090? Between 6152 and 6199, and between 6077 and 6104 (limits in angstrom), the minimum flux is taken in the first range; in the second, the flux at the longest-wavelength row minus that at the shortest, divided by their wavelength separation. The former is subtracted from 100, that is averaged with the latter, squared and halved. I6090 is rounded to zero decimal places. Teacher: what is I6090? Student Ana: 1210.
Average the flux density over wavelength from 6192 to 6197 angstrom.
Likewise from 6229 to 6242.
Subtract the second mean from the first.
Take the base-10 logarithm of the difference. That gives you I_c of -0.47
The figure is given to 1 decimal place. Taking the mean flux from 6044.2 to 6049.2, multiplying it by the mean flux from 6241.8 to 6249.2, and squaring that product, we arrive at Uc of 14.6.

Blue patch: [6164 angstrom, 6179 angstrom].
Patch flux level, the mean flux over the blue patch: 1.87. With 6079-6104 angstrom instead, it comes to 2.18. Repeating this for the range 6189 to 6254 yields 1.97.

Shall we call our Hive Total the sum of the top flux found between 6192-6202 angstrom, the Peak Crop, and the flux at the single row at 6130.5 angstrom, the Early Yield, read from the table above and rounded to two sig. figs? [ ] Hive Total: 4.8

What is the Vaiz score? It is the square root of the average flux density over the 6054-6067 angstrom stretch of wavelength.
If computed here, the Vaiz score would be 1.48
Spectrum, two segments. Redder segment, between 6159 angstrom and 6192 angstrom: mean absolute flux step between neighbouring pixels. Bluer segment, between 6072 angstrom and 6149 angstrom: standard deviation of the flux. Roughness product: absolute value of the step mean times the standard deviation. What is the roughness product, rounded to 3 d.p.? 0.028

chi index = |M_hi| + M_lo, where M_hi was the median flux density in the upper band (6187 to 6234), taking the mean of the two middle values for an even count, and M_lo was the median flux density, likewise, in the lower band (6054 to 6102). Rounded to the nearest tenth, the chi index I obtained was 4.3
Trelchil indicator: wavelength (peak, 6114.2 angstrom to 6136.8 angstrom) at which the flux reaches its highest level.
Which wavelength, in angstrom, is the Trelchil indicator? 6130.5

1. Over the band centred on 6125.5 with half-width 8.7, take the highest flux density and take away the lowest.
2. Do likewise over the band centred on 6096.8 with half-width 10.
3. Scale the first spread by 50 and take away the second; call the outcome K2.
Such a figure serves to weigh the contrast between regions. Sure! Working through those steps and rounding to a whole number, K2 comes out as 34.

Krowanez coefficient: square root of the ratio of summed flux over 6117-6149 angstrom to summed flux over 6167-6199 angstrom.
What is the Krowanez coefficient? 1.04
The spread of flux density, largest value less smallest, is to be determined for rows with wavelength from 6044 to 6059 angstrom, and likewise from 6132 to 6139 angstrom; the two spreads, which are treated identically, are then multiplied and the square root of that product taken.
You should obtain 0.14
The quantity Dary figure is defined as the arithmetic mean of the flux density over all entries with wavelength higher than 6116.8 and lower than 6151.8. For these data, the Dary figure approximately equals 2.14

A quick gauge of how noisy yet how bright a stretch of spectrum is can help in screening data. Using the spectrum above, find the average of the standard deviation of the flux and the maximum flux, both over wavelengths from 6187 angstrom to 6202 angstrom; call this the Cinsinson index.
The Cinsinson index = 1.15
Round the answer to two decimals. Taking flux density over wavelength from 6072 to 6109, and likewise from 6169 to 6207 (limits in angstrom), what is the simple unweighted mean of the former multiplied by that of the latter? 4.37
